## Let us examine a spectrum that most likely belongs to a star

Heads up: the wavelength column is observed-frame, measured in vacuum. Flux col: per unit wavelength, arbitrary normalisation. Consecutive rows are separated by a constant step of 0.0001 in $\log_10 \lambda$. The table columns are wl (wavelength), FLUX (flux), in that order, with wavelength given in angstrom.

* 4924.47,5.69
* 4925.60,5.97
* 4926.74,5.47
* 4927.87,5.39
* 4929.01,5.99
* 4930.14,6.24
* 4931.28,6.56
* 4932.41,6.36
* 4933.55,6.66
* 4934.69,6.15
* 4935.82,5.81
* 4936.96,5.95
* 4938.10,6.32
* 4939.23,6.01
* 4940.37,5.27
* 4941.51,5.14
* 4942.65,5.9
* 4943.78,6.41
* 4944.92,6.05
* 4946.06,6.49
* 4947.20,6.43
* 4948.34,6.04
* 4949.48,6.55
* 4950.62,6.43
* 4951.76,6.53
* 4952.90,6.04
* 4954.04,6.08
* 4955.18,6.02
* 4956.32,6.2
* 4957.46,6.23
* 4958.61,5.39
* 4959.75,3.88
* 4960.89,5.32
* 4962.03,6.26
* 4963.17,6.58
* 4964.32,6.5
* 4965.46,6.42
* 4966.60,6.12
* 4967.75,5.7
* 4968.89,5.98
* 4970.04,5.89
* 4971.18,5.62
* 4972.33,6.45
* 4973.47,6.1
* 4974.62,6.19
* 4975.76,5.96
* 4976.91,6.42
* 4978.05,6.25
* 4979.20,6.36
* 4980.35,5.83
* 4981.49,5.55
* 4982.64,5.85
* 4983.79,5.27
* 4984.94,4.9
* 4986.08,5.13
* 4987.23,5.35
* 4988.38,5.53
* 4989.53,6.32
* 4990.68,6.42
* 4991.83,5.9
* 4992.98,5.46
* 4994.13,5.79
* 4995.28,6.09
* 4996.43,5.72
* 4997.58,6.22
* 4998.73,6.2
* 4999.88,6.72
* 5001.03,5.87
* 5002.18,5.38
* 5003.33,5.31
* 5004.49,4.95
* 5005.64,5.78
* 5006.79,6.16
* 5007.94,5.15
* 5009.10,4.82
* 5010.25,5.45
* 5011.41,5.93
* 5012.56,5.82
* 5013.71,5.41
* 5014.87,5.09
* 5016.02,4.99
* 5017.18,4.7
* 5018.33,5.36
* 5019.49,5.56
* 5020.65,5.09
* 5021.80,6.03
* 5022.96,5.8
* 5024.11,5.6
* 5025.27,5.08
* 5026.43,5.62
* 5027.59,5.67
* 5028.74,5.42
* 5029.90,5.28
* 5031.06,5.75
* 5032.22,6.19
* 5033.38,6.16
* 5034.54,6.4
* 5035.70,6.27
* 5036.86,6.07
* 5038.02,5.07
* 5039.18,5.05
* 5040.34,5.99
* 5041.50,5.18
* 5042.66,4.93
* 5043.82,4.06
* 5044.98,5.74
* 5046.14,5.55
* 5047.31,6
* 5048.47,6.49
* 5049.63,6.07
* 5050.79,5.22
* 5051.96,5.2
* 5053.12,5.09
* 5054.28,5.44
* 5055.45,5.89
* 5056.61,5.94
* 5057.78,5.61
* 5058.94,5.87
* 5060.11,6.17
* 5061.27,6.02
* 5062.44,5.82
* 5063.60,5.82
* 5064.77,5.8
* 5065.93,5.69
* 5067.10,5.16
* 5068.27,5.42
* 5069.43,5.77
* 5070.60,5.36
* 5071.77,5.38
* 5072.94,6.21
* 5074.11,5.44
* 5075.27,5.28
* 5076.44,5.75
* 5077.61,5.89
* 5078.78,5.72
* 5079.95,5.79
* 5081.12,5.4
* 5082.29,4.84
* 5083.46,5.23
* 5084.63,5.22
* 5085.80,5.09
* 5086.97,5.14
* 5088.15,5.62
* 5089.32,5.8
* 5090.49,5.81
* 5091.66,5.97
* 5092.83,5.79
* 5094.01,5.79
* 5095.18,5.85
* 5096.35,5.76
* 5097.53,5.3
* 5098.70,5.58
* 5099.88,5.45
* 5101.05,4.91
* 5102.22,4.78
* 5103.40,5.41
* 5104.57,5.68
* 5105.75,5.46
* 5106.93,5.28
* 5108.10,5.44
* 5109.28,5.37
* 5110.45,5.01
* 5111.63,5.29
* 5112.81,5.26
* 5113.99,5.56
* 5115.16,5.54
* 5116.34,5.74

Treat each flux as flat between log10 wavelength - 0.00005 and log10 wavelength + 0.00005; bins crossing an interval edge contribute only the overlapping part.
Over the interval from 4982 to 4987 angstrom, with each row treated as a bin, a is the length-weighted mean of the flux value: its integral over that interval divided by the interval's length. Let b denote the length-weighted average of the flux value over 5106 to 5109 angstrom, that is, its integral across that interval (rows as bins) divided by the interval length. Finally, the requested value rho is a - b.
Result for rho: -0.1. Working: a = 5.3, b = 5.4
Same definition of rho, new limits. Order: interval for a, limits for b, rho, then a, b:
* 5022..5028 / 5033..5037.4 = -0.7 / 5.6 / 6.2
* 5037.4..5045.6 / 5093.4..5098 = -0.5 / 5.2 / 5.7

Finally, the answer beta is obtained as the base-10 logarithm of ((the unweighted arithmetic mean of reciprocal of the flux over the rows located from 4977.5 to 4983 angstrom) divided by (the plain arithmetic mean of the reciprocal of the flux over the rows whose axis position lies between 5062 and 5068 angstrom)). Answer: -0.02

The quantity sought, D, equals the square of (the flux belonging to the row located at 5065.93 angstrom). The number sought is 32.4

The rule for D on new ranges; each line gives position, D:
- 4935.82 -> 33.8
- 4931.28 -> 43.0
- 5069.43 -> 33.3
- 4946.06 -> 42.1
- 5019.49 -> 30.9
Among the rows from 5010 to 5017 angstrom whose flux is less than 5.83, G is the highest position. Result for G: 5016.02 angstrom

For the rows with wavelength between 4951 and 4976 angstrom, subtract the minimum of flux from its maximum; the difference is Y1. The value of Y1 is 2.7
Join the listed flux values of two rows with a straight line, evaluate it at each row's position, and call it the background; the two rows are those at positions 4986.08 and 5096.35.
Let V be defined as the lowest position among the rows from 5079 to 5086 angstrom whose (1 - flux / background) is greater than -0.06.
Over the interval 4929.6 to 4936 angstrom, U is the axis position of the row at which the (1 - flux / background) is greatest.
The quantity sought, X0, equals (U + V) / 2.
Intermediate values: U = 4935.82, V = 5079.95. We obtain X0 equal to 5007.9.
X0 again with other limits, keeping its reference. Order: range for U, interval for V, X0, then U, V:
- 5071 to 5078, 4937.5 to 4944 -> 5008.4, 5075.27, 4941.51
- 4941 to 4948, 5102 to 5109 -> 5021.9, 4941.51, 5102.22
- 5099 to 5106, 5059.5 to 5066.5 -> 5082.3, 5102.22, 5062.44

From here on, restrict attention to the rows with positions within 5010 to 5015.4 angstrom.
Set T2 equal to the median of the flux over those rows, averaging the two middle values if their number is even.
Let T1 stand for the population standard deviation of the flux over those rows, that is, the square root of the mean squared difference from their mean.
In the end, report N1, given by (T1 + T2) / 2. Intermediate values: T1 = 0.30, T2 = 5.45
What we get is 2.88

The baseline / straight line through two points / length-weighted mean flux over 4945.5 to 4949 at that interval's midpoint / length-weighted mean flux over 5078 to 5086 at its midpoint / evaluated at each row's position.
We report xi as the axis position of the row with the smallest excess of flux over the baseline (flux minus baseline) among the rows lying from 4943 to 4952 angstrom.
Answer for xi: 4944.92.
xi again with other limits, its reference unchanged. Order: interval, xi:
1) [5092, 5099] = 5097.53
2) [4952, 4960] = 4959.75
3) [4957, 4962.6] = 4959.75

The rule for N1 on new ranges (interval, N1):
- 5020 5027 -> 2.98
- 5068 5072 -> 2.78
